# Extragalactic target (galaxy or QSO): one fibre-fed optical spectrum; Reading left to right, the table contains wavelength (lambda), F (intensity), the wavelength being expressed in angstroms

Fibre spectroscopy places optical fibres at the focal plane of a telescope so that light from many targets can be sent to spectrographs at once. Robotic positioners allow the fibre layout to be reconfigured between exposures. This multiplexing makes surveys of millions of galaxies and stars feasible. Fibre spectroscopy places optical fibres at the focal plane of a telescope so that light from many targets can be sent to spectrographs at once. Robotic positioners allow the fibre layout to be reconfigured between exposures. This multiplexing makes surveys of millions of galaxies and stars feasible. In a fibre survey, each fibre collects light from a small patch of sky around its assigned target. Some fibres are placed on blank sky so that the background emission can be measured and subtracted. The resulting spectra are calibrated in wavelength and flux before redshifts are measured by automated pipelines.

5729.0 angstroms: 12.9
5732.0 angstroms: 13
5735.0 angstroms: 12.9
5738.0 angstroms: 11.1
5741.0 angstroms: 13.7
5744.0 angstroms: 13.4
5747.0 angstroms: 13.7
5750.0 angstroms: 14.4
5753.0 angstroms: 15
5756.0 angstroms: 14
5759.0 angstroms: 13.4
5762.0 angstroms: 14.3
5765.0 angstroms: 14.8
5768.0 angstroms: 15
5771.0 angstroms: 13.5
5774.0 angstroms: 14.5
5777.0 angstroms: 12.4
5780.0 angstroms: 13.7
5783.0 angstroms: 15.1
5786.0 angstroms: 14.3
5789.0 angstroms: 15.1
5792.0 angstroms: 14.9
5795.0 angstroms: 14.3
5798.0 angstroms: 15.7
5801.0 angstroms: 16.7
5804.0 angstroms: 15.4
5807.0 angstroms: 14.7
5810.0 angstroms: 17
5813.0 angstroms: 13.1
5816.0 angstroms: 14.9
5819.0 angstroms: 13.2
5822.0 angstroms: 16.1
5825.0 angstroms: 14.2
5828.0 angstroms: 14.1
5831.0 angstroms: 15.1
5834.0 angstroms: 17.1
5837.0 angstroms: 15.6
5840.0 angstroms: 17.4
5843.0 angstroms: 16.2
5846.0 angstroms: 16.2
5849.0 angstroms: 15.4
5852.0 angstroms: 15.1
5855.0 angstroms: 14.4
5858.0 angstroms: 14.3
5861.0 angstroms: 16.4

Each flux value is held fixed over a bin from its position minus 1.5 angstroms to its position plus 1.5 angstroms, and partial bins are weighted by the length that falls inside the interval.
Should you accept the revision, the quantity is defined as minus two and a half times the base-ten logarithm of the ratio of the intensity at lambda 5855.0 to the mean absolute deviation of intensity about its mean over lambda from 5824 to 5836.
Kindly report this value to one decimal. -2.9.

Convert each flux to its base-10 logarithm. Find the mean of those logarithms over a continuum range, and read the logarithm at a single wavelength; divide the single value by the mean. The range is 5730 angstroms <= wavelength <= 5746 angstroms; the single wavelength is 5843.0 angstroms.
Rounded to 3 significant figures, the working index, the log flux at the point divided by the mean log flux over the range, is 1.09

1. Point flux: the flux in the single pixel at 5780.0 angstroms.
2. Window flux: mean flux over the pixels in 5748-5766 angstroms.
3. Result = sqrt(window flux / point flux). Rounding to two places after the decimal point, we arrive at 1.02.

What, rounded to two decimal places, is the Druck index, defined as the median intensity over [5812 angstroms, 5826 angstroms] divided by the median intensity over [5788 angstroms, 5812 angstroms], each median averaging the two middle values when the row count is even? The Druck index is 0.93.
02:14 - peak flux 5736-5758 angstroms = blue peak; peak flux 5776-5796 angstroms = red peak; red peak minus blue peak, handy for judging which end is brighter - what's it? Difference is 0.1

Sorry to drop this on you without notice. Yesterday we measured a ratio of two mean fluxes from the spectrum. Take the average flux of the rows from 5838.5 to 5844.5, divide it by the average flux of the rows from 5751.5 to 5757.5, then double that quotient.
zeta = 2.32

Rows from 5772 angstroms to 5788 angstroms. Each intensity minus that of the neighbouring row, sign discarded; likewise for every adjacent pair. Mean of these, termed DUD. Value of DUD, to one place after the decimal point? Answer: 1.4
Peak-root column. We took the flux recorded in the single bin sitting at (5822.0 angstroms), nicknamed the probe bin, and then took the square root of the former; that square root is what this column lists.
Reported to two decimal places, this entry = 4.01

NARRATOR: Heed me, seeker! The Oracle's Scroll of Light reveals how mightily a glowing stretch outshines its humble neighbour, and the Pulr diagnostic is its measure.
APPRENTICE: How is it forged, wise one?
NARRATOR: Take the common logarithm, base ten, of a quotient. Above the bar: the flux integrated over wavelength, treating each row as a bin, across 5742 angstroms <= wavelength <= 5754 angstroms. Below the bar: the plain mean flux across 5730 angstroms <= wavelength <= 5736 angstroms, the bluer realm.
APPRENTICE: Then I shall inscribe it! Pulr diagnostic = 1.12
